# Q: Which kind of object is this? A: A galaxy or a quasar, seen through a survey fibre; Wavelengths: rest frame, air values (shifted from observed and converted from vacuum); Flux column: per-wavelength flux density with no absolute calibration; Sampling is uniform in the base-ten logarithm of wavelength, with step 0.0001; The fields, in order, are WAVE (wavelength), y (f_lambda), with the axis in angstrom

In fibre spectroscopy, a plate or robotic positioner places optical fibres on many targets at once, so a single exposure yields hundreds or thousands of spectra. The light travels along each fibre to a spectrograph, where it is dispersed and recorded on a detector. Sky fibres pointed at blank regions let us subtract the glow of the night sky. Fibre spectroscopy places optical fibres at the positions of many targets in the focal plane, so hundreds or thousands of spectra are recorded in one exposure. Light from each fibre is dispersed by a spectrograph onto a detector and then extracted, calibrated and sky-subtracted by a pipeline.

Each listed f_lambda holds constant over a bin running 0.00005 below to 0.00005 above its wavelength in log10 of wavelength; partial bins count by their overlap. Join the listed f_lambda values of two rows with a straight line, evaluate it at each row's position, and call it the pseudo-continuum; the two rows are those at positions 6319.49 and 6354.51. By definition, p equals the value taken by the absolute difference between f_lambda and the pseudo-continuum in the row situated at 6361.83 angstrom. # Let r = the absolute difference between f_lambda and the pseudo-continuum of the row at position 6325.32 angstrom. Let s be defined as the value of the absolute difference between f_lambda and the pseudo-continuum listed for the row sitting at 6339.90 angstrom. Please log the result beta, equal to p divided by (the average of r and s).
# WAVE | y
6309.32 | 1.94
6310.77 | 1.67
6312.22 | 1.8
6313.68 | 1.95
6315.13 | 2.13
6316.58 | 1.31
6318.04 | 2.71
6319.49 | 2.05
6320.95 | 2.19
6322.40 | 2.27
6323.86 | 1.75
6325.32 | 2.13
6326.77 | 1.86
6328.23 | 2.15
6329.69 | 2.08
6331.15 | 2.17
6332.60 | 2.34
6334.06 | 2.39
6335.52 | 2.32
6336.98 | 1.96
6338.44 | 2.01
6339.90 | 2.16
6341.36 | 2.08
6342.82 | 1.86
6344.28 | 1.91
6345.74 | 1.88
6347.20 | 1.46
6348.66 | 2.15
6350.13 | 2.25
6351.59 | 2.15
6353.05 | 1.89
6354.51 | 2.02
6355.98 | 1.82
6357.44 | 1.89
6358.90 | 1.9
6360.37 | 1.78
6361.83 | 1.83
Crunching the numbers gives 1.7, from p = 0.18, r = 0.08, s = 0.127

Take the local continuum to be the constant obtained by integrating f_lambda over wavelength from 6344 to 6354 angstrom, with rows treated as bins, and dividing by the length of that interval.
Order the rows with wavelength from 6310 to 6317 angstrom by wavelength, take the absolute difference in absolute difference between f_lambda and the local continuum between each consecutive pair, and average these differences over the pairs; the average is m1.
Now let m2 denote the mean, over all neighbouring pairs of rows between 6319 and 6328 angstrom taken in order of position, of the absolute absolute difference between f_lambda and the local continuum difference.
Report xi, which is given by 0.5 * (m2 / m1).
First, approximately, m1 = 0.230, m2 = 0.09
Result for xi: 0.19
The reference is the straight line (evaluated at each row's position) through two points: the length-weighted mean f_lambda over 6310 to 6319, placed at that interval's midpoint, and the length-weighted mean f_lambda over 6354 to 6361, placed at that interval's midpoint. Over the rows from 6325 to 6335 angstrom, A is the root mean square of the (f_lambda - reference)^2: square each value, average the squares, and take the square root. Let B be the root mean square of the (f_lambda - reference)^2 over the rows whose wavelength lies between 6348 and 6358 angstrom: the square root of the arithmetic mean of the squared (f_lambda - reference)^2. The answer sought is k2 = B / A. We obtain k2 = 0.5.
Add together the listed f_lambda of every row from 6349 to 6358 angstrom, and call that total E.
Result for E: 12.0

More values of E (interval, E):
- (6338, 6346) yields 11.9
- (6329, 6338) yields 13.3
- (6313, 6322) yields 12.3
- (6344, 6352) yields 11.8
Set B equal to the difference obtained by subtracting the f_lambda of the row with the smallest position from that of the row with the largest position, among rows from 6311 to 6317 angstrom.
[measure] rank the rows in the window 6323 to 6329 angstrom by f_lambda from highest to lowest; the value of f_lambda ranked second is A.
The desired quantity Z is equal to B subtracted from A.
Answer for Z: 2.6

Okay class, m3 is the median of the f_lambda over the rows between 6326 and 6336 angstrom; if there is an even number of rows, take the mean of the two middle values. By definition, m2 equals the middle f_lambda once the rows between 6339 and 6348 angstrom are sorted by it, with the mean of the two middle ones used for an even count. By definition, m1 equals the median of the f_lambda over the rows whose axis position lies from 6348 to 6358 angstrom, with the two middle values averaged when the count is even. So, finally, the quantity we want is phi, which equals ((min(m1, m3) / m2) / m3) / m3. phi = 0.226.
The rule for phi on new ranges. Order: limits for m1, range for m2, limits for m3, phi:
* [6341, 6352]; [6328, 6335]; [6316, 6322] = 0.205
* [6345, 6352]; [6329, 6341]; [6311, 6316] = 0.237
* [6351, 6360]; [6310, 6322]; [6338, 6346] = 0.247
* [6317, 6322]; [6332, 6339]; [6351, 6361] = 0.228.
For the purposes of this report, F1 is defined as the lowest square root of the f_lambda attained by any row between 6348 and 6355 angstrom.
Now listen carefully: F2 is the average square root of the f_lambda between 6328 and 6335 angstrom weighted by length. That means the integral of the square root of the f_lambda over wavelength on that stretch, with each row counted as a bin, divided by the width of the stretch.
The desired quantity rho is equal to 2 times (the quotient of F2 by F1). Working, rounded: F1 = 1.37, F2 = 1.49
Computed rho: 2.17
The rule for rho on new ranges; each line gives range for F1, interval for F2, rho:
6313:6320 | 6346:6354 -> 2.45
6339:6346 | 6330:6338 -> 2.18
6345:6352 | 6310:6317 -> 2.21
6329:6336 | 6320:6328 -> 1.98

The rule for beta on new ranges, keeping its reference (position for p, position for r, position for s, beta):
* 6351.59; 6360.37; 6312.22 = 0.5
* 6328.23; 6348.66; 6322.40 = 0.6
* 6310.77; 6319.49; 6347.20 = 1.4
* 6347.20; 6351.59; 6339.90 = 4.4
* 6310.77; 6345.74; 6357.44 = 2.8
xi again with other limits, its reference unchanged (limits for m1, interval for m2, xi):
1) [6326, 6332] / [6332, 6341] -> 0.82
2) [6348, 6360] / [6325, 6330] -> 0.55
